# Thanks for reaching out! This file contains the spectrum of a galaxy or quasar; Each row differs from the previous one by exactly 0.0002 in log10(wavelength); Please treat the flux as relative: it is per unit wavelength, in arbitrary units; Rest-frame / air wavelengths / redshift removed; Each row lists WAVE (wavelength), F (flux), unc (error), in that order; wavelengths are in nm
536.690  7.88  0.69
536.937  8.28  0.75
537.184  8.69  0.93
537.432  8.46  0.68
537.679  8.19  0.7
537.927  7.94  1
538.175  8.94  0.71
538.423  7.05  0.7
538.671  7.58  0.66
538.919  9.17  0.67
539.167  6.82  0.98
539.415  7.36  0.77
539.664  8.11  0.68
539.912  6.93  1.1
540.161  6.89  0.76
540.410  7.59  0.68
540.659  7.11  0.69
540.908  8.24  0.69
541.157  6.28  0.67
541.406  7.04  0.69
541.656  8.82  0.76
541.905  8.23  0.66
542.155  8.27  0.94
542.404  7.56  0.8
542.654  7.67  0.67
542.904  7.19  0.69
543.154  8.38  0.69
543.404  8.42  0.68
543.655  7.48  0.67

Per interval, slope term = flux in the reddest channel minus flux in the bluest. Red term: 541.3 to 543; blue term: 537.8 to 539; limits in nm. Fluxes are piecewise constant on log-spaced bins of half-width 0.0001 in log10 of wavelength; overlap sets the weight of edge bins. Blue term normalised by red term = 8.2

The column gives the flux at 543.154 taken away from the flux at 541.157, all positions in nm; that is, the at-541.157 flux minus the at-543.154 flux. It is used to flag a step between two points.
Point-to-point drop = -2.1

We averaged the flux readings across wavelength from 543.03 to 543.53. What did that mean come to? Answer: 8.4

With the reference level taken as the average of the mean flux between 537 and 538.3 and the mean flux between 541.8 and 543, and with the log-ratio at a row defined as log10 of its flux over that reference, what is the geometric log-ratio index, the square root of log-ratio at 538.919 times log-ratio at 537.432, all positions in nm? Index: 0.031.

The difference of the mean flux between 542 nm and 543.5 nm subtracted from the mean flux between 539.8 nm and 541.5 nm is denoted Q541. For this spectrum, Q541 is -0.8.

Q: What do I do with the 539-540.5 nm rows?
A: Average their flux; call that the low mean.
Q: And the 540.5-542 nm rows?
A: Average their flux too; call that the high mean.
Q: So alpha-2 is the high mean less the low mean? 0.3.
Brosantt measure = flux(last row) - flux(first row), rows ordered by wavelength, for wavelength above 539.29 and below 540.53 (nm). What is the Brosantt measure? 0.23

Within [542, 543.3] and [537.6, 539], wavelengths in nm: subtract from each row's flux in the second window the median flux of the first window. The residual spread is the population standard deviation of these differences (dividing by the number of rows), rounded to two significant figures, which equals 0.74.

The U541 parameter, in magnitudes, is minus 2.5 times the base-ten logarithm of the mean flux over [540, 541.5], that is -2.14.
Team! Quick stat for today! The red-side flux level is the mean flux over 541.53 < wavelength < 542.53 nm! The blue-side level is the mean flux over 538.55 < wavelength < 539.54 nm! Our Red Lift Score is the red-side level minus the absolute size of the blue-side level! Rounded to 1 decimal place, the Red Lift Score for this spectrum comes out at 0.5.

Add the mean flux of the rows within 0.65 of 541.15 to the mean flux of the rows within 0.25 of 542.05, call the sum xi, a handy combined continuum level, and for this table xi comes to 15.7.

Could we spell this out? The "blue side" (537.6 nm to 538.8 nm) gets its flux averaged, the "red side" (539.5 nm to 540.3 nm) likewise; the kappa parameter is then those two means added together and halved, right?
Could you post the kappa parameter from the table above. 7.62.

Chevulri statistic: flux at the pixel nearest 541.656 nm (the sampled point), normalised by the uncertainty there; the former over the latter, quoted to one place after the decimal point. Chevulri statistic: 11.6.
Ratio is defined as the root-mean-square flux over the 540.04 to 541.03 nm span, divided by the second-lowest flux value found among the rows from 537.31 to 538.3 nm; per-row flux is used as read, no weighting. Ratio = 0.91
